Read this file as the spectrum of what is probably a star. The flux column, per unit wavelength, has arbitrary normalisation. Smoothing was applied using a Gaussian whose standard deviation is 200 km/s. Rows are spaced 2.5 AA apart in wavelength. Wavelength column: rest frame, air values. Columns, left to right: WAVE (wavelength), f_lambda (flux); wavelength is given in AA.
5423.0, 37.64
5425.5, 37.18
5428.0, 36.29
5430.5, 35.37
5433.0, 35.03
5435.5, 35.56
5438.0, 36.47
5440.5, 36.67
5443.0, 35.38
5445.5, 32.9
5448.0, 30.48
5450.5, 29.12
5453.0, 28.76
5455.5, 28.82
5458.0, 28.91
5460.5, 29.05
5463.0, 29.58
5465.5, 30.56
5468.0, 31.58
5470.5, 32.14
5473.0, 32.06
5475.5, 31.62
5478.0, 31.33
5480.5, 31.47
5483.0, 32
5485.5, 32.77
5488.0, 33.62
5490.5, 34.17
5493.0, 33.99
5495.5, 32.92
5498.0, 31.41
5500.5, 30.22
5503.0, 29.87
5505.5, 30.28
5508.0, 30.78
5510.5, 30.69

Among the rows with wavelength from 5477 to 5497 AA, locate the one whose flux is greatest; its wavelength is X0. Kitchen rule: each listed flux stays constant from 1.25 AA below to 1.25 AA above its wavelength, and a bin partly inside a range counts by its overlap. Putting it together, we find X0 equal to 5490.5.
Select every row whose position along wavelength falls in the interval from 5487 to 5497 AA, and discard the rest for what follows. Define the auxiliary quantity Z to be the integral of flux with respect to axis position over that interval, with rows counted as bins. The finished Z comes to 336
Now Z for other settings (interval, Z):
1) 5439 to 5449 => 340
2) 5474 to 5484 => 316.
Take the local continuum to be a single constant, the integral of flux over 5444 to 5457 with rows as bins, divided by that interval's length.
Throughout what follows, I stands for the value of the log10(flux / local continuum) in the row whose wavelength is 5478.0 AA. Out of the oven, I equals 0.017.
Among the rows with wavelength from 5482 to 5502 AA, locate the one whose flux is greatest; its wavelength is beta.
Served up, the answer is 5490.5 AA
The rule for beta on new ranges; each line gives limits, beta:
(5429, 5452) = 5440.5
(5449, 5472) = 5470.5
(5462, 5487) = 5485.5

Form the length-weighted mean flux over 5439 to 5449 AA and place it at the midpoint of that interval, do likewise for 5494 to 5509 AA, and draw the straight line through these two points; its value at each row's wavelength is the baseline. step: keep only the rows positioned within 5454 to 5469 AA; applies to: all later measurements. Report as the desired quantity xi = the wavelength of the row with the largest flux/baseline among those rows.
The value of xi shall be 5468.0 AA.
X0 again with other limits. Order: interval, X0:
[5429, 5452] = 5440.5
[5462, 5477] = 5470.5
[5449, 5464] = 5463.0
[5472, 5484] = 5473.0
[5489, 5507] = 5490.5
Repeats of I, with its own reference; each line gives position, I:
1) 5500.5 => 0.002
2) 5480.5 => 0.019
